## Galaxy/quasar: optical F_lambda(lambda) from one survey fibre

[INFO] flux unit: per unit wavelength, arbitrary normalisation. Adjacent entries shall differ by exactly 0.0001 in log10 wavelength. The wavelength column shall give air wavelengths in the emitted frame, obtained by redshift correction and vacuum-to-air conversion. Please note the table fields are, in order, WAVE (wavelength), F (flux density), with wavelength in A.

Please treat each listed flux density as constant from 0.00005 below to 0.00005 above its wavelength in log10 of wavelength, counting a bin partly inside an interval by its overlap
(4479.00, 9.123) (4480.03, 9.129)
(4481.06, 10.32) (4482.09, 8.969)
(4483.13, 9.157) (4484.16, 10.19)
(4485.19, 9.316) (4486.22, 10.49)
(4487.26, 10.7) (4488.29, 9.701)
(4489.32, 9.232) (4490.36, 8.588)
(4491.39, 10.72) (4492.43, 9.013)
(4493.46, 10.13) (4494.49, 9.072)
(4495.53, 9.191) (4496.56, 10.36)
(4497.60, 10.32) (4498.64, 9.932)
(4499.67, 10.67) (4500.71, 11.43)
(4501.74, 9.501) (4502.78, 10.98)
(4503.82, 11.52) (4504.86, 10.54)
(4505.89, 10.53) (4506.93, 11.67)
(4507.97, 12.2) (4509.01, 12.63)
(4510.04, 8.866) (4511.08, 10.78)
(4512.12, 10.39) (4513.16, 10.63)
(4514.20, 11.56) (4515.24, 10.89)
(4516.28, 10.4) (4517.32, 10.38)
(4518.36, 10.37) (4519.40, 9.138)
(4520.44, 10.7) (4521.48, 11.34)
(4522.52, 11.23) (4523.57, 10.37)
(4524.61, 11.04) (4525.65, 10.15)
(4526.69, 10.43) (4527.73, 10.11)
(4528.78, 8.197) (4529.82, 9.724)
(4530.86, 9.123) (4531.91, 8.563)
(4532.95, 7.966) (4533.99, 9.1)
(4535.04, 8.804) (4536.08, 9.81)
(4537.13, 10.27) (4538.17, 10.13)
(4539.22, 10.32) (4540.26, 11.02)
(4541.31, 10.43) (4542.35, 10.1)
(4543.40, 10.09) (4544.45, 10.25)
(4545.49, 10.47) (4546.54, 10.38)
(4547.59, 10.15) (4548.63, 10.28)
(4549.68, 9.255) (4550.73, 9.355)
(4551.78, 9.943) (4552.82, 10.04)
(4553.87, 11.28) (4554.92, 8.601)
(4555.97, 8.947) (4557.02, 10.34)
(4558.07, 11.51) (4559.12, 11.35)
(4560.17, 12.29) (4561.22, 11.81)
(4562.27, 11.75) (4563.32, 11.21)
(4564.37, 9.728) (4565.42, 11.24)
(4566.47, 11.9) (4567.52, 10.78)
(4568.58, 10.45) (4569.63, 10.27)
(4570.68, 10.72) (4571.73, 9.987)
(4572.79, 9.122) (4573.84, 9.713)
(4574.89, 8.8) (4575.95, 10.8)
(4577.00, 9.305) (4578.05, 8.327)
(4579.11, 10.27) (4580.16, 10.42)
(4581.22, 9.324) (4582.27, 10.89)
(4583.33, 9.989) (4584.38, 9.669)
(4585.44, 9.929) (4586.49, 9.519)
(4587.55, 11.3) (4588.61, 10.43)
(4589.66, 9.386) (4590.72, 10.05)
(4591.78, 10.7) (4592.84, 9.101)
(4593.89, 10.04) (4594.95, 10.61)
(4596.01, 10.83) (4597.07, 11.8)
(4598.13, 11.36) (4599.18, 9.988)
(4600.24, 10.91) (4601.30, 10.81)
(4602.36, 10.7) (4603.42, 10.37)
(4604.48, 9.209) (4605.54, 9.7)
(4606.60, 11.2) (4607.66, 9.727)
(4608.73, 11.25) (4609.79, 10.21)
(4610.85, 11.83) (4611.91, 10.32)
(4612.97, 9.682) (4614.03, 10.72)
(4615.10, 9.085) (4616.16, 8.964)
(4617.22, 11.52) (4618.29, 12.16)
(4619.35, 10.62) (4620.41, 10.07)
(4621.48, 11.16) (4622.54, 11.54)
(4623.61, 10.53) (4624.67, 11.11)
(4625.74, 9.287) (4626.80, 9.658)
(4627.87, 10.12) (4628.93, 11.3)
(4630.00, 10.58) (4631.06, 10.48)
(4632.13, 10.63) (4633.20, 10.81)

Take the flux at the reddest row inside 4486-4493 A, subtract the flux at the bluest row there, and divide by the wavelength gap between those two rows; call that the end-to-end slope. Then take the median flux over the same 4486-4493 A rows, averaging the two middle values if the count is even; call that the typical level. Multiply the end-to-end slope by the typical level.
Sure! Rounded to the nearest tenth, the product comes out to -2.3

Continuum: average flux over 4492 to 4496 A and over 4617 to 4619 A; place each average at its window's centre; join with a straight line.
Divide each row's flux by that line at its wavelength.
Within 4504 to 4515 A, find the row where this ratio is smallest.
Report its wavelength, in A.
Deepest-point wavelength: 4510.04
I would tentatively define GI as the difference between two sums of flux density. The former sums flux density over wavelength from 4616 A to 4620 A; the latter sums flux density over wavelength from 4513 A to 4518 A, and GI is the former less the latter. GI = -11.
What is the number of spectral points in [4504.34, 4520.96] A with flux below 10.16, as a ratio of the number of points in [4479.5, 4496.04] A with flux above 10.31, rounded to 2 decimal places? 0.50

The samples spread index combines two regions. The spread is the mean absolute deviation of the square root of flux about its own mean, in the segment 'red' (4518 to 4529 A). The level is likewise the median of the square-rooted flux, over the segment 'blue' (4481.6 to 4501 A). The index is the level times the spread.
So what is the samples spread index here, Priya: 0.32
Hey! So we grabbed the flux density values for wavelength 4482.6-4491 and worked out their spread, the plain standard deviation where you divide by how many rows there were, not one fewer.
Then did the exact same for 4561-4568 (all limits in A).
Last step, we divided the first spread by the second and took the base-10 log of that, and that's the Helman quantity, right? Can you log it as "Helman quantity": 0.0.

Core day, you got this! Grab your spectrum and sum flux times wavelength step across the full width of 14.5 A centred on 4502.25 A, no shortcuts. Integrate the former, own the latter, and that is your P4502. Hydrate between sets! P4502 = 157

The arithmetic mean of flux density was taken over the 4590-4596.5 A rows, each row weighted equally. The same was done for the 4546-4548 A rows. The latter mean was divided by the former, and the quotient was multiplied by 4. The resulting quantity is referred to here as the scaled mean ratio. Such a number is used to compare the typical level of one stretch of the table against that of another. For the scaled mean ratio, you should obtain 4.02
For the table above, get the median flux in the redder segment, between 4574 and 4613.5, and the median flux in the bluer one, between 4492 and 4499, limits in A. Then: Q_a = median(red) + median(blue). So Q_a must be 20.2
